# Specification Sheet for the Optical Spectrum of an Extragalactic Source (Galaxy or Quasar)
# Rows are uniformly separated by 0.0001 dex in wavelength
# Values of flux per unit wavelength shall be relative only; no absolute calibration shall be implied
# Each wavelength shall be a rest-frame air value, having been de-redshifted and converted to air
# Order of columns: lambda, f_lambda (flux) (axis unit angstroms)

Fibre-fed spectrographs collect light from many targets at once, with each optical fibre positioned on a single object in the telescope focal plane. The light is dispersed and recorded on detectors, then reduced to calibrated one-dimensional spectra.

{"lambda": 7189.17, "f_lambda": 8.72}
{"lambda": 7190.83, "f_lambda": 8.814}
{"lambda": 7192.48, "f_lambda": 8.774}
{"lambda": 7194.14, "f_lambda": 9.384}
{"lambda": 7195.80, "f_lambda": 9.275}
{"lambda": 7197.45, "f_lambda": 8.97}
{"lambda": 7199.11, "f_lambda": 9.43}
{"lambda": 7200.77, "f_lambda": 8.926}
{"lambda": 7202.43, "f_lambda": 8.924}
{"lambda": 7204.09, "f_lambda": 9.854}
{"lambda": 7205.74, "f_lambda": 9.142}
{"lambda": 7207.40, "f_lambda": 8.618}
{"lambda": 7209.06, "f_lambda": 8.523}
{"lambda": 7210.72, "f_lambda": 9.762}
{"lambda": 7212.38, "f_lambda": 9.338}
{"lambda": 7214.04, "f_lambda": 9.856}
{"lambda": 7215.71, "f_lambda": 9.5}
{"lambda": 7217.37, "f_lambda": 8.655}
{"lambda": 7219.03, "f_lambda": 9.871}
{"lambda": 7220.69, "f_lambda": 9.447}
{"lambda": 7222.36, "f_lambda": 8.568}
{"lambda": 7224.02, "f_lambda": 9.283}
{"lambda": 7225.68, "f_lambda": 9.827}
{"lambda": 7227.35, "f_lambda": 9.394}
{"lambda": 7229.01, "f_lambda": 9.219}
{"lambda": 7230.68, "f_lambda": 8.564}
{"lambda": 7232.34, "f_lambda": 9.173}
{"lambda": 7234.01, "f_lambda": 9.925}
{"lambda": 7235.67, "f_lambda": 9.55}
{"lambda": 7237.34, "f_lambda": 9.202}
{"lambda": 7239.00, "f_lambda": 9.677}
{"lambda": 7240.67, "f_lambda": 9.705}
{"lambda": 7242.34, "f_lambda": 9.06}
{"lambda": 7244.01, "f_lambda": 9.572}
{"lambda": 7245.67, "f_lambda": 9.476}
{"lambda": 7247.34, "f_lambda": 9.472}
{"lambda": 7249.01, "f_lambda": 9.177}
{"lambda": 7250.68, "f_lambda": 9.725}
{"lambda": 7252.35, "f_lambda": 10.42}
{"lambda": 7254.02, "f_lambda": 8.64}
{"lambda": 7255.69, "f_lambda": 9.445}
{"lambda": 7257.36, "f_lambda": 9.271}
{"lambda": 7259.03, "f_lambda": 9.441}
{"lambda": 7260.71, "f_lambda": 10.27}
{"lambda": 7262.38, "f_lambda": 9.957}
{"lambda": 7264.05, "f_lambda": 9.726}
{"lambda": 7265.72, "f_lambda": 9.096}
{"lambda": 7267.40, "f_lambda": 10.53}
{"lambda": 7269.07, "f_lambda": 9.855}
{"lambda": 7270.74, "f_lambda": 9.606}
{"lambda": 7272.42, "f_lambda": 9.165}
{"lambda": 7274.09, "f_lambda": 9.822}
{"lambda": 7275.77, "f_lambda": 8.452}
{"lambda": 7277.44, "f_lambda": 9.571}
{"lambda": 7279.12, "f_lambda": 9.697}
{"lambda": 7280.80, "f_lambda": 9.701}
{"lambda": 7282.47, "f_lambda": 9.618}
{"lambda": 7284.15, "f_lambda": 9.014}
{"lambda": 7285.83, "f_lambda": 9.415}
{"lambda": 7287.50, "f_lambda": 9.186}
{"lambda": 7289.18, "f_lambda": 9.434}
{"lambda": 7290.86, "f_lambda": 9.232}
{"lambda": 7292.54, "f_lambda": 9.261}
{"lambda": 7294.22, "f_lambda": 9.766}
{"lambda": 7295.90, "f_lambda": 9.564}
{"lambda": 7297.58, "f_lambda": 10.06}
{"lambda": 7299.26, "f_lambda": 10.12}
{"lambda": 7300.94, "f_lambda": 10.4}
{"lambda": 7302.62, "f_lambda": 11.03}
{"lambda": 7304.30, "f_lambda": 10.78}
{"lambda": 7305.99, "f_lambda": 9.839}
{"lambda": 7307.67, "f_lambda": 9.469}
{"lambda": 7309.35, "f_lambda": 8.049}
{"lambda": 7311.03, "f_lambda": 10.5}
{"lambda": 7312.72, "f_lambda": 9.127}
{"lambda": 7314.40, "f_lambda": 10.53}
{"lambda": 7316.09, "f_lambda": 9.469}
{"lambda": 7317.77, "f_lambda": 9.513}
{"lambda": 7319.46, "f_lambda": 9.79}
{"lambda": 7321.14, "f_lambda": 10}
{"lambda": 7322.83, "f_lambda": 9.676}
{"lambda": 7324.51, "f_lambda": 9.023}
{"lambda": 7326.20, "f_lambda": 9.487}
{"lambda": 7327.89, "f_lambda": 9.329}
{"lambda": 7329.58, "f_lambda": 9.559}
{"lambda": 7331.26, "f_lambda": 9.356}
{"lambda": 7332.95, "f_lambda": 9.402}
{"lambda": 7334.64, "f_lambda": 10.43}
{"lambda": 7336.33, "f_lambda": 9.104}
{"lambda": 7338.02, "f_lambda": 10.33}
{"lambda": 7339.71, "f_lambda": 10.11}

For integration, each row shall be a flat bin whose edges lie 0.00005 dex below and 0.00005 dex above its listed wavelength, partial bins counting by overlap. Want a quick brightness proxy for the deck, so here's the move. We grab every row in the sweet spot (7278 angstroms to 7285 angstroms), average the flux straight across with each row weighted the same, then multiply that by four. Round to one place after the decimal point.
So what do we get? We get 38.0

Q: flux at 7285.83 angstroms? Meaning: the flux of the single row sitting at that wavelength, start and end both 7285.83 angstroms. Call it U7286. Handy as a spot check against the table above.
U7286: 9.415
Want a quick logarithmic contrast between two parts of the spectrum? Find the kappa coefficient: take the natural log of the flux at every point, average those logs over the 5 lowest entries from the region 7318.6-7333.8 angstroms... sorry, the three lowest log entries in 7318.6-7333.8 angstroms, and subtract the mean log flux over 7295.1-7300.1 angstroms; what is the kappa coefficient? -0.07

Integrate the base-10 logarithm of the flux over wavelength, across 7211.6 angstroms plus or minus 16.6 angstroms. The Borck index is 32.1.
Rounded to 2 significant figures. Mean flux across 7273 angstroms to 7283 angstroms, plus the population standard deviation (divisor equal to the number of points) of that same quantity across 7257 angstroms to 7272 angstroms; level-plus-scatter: 9.9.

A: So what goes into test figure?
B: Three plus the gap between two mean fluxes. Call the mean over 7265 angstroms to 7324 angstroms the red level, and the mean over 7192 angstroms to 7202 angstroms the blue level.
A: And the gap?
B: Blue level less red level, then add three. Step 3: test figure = 2.46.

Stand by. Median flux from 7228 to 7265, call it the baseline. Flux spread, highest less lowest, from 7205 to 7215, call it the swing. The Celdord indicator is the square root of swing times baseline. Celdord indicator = 3.6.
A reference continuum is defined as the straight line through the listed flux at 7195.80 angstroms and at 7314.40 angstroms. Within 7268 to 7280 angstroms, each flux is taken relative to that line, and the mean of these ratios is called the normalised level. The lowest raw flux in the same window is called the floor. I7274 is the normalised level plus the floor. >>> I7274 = 9.4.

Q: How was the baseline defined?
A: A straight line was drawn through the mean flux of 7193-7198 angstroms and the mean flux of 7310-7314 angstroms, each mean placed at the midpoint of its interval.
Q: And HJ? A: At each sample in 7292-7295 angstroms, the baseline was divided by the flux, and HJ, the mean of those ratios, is 1.02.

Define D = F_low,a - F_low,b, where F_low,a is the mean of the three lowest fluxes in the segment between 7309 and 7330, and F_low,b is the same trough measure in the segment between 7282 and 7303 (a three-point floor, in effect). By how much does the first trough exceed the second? -0.41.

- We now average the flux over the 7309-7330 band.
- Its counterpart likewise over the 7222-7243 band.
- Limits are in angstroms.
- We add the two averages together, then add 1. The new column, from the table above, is 19.9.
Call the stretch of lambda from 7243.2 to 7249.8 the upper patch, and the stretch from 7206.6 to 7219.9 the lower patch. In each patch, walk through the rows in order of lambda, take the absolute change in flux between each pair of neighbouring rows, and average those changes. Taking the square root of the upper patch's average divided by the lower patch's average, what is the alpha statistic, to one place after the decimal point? 0.4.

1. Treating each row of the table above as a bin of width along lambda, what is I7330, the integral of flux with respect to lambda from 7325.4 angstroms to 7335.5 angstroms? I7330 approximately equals 97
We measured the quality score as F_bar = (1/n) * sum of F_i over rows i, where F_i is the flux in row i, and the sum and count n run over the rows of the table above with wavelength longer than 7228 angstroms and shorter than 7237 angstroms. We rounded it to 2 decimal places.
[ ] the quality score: 9.29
